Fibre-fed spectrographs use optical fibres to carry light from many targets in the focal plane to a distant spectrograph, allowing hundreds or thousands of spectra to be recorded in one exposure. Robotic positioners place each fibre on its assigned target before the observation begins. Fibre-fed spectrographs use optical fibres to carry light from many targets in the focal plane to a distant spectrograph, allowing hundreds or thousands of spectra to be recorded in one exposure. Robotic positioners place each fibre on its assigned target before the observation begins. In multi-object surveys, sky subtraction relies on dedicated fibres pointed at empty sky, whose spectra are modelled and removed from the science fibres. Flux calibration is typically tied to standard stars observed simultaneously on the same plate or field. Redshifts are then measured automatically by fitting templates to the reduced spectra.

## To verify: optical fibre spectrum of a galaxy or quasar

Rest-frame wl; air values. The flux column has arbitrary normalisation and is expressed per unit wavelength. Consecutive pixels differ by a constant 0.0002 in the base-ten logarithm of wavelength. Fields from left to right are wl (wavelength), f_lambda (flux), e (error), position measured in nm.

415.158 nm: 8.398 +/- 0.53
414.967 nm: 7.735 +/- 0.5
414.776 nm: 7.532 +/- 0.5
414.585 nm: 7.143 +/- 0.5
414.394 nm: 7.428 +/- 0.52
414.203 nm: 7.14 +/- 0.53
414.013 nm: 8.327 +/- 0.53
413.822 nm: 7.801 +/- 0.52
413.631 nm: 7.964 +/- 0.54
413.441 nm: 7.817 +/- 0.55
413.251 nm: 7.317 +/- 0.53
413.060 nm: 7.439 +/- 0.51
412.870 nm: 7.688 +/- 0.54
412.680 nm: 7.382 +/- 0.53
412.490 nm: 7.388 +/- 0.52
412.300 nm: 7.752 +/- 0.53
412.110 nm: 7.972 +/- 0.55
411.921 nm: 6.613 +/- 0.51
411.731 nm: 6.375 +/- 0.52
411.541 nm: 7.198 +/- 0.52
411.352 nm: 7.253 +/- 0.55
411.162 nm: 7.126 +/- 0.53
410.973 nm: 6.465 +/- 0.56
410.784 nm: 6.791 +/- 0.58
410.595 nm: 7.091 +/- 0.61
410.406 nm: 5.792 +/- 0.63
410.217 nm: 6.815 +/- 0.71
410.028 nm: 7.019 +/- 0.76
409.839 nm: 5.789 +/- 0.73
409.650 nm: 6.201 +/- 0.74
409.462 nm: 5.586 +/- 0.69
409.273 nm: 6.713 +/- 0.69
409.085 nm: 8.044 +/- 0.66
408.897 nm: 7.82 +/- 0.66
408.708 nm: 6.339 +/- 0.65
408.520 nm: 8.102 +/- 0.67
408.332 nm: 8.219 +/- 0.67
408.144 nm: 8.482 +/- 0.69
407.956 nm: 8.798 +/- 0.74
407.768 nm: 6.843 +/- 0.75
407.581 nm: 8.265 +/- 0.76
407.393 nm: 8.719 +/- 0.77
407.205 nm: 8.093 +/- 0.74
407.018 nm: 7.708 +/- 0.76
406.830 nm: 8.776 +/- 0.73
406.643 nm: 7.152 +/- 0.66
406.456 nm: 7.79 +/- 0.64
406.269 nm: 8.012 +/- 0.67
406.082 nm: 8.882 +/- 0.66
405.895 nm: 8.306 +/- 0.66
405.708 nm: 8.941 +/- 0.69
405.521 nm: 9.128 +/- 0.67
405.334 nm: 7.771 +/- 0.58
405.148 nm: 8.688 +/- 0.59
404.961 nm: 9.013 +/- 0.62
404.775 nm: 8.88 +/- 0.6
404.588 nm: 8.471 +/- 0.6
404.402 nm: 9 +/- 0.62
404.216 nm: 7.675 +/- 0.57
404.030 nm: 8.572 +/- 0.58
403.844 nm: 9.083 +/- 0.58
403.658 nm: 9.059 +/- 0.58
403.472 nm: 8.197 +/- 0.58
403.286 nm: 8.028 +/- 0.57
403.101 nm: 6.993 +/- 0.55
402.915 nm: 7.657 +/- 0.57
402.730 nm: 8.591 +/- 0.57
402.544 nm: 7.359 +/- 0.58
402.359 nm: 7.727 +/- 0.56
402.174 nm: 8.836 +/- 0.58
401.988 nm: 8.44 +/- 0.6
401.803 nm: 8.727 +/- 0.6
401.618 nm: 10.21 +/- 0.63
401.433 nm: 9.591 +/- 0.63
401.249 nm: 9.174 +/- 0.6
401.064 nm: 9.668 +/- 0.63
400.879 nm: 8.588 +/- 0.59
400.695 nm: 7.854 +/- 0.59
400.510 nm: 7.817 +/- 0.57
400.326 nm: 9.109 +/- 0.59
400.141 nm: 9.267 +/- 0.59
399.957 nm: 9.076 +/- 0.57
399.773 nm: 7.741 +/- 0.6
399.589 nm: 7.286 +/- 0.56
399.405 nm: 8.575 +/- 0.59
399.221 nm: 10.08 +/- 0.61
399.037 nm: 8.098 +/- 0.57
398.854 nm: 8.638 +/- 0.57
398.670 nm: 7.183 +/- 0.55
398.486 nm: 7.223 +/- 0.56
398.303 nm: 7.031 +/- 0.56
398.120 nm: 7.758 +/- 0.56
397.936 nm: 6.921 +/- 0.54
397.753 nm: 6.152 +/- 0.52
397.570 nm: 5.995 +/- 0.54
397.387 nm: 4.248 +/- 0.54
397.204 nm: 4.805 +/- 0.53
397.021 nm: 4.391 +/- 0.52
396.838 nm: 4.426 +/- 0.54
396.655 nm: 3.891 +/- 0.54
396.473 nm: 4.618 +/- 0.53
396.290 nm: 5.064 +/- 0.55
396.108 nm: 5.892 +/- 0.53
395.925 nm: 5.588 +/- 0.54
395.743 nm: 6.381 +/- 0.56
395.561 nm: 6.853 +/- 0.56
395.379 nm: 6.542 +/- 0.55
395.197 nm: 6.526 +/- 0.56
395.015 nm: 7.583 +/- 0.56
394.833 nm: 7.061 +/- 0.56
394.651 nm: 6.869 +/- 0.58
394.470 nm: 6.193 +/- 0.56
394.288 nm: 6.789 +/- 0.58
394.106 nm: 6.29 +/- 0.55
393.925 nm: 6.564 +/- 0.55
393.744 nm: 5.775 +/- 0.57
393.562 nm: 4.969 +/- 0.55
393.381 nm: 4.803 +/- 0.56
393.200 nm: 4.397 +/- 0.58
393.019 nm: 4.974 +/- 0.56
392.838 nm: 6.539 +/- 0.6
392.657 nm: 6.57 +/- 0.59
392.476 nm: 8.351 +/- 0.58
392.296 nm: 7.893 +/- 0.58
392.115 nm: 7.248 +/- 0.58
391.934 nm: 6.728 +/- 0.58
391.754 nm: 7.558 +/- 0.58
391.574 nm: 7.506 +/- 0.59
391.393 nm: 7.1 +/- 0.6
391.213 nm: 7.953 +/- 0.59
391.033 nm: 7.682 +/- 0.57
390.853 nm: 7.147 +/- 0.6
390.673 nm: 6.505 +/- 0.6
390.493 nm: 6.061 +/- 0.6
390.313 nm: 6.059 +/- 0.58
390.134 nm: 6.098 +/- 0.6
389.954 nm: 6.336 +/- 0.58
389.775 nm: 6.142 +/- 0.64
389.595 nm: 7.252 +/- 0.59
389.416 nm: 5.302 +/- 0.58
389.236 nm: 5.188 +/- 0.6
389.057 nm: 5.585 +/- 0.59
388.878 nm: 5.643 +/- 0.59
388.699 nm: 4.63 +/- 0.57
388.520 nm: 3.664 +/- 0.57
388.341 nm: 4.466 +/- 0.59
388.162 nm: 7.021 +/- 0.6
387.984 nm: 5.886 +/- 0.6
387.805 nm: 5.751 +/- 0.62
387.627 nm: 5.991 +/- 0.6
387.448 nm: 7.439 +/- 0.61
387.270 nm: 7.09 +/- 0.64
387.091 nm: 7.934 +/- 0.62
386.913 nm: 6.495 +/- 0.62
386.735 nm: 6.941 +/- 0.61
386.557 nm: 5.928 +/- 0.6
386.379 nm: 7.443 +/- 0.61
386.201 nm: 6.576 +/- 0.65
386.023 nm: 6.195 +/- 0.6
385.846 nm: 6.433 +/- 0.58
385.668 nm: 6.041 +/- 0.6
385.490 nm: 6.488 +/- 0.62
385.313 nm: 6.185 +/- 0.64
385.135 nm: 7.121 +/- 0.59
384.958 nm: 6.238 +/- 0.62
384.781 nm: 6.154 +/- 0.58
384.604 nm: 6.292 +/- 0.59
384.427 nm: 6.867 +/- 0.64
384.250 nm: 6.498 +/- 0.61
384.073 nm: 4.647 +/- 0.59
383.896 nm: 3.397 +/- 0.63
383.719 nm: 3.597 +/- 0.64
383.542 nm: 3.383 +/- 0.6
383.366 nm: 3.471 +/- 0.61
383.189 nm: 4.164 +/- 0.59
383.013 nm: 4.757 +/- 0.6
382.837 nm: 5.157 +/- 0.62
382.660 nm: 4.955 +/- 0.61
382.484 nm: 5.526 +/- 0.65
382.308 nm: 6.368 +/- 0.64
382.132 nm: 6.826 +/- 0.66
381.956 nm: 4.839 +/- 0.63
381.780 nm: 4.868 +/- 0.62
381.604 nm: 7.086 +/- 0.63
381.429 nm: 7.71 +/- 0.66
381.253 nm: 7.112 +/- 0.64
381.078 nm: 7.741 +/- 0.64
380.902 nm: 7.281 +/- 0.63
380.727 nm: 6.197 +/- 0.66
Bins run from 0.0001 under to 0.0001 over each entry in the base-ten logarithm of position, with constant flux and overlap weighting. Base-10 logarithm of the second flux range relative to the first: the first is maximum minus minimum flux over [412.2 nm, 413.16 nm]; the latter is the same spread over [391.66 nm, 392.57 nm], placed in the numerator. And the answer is 0.64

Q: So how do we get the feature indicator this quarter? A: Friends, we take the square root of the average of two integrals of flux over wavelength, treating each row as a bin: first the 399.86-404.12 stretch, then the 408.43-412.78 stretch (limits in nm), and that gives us 5.78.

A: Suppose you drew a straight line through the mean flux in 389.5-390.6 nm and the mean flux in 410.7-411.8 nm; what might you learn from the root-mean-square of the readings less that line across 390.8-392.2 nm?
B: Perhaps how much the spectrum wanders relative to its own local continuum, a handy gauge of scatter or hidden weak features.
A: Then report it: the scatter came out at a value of 1.1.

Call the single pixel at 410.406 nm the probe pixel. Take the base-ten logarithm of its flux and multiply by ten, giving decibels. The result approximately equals 7.6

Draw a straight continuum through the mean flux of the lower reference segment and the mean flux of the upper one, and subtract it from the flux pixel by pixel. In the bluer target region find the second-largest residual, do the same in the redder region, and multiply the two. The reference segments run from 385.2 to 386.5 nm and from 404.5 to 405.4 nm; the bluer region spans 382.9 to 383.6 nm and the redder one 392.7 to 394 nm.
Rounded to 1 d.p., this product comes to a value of 1.6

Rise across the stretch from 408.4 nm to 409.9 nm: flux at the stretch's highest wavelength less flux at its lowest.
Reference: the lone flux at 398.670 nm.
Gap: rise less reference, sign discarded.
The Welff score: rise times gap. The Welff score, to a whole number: -22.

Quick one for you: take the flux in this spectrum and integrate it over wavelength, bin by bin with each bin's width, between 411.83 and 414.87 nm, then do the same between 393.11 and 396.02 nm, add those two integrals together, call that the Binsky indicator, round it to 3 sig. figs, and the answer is 41.0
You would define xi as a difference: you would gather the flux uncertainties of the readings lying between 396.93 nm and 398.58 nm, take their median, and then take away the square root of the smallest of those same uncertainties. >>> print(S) -0.181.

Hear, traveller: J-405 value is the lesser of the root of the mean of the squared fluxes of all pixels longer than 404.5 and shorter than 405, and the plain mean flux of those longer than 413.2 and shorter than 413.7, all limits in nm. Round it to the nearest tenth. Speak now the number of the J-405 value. 7.7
